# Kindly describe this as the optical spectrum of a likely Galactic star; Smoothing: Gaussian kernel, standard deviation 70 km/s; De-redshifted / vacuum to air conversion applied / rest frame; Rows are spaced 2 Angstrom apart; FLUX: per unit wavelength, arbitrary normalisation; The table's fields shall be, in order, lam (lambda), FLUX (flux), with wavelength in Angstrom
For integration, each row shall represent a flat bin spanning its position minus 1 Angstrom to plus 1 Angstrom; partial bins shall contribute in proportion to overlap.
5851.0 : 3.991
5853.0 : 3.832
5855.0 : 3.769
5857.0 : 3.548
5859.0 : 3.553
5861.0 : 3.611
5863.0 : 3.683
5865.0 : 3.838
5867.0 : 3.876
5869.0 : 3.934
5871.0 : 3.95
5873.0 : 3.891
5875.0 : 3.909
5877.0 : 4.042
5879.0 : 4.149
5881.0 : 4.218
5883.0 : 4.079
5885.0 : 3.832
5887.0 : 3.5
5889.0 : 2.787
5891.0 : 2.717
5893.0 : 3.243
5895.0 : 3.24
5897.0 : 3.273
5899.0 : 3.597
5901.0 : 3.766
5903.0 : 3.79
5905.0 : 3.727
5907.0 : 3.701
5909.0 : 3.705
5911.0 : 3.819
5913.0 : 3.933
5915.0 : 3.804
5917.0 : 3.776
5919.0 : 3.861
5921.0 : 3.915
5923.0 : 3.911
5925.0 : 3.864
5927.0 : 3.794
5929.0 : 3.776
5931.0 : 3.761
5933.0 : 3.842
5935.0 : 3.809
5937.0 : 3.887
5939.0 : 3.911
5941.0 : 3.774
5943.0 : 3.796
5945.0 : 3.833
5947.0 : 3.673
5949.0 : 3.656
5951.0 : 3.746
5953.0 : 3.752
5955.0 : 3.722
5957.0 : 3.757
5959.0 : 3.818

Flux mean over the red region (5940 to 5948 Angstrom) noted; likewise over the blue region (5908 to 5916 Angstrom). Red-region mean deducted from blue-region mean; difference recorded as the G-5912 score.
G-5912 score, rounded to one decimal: 0.0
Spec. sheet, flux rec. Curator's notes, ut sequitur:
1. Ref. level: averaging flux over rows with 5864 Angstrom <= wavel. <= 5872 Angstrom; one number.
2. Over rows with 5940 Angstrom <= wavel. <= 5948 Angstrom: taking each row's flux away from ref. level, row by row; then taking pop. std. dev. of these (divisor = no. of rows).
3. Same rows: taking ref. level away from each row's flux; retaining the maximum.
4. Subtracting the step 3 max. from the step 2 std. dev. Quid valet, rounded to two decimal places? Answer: 0.13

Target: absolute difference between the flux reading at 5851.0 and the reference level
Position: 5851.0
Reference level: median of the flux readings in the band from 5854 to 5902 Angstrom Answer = 0.22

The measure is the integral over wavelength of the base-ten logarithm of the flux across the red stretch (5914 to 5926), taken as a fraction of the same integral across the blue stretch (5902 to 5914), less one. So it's 0.02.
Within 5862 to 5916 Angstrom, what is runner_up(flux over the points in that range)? 4.149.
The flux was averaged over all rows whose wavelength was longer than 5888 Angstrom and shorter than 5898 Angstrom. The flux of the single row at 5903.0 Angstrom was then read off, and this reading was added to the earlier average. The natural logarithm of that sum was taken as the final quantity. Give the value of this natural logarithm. 1.92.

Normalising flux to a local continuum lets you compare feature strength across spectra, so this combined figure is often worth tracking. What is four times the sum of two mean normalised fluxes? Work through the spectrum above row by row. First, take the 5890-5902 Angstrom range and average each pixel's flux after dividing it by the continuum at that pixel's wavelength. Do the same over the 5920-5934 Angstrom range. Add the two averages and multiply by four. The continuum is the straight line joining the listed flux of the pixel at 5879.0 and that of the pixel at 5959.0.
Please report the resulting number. 7.13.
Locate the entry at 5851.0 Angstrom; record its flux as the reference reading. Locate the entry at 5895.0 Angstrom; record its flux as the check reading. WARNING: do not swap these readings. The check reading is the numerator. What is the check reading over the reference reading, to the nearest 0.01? 0.81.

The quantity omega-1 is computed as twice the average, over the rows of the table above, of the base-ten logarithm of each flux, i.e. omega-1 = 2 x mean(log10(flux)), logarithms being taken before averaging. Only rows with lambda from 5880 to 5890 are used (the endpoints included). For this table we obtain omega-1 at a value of 1.12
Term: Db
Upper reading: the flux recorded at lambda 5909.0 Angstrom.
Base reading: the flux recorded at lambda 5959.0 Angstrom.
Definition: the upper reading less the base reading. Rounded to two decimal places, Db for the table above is -0.11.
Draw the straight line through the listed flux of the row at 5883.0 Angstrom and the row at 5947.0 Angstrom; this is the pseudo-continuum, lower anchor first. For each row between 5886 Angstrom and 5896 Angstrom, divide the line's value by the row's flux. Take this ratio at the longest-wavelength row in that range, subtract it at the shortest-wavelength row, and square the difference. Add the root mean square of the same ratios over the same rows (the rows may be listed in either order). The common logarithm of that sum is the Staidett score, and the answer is 0.12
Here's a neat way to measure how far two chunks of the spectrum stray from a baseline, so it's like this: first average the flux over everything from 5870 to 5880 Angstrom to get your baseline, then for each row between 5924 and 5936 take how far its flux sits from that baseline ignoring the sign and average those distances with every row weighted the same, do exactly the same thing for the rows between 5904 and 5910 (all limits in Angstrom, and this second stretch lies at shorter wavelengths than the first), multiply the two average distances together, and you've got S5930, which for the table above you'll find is 0.050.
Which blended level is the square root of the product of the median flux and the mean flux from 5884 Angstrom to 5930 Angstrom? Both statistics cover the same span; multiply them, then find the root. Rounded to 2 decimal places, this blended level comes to 3.70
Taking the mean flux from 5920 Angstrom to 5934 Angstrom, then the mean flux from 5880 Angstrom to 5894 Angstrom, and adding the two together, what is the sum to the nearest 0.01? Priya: 7.32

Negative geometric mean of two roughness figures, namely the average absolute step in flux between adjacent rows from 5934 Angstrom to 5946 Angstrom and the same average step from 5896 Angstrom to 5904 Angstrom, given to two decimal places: -0.10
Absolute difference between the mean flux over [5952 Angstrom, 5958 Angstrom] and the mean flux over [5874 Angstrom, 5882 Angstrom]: 0.34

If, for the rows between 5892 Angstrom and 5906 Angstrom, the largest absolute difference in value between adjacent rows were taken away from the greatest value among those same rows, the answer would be 3.47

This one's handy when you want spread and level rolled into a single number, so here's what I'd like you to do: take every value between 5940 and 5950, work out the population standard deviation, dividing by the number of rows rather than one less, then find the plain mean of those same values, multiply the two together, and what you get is 0.26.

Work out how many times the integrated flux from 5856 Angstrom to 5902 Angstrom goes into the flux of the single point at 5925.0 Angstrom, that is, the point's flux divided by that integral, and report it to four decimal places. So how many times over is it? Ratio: 0.0229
